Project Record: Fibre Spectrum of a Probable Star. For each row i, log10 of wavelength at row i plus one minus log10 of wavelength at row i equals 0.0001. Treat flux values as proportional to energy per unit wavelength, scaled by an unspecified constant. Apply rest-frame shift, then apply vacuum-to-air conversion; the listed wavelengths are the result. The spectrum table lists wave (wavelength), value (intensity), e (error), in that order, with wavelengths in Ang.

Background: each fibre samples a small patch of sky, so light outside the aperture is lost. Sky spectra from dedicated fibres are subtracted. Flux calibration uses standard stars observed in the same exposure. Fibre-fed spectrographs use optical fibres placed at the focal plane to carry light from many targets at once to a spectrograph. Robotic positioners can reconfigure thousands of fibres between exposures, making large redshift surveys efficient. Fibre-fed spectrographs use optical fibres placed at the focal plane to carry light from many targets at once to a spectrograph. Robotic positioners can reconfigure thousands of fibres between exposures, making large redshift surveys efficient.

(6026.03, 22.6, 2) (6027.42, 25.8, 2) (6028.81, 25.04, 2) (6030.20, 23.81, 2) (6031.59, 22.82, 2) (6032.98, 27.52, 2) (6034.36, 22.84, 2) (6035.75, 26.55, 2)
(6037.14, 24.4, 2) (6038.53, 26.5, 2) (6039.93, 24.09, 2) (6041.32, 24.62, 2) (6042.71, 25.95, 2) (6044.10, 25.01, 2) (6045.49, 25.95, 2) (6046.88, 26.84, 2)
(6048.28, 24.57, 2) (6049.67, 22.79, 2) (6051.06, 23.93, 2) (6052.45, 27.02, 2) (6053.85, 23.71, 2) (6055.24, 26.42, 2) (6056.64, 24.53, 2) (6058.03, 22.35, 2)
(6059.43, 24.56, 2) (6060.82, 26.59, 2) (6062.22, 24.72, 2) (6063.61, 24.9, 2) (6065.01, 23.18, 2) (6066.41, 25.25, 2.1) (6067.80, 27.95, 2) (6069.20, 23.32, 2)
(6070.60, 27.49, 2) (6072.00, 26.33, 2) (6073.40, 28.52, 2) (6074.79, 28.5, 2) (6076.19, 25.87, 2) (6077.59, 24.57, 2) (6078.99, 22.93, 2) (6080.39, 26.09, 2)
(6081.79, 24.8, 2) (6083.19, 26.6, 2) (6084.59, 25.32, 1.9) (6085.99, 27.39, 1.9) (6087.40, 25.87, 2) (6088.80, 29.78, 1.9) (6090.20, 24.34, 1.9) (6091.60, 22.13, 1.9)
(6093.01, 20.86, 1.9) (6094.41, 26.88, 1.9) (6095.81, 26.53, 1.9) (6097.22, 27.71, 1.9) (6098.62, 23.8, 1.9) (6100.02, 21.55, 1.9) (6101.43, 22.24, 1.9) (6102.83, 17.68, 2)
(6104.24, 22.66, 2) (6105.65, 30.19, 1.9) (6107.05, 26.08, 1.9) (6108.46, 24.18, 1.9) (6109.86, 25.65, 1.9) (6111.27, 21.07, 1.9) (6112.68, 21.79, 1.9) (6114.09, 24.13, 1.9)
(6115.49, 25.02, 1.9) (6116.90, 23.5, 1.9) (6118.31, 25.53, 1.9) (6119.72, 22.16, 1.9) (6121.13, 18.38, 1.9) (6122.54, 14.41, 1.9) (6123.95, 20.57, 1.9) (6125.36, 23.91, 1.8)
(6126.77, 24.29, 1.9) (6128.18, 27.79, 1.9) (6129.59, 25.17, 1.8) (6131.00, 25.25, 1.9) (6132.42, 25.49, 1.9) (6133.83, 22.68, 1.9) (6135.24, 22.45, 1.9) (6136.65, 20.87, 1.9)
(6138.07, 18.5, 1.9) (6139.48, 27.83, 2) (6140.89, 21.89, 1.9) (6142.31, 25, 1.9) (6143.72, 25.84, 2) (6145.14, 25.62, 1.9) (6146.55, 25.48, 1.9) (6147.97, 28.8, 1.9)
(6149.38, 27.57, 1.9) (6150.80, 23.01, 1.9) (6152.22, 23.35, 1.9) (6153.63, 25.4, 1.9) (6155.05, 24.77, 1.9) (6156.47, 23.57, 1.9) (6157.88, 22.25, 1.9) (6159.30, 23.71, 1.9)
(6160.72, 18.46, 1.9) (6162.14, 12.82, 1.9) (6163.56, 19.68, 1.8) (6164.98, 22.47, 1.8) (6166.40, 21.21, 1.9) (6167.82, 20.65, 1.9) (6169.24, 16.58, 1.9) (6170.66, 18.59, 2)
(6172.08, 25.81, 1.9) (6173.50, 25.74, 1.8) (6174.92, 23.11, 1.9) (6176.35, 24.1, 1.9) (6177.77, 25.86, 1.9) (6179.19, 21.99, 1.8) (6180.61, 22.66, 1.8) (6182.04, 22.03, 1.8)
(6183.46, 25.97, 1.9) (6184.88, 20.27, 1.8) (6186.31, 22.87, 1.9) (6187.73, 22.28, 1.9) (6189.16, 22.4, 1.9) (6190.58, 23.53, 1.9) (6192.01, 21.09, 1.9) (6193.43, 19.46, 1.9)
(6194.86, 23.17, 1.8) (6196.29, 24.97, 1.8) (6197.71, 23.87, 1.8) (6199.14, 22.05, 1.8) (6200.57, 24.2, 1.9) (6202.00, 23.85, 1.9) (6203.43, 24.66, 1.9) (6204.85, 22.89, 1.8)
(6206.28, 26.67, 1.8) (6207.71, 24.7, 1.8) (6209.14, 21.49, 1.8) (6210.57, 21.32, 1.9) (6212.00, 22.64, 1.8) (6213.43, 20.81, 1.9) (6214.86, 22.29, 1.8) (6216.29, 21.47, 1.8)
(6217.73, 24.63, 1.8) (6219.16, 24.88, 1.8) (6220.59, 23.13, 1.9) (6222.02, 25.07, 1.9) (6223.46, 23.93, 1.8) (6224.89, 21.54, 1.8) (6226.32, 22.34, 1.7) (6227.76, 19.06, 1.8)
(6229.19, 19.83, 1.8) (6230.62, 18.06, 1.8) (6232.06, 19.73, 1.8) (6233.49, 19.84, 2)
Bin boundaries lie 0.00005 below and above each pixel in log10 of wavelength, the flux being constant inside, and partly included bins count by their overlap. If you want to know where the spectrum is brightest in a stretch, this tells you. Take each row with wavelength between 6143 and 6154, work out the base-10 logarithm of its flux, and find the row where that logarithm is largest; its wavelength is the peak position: 6147.97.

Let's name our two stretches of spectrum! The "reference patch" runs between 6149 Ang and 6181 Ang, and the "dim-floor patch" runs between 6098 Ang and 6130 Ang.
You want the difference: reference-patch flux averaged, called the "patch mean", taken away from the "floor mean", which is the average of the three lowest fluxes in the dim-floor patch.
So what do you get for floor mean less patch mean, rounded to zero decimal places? -5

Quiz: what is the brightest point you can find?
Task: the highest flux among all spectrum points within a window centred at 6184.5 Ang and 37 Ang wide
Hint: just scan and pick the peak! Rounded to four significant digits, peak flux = 25.97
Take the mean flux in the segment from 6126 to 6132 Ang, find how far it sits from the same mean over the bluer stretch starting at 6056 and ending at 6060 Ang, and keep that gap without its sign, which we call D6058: 1.8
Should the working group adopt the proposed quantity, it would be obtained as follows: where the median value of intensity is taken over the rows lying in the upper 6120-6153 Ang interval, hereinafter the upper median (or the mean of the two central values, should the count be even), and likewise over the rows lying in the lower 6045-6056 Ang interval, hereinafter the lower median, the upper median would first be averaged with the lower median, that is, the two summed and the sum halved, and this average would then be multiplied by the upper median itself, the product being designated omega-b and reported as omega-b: 602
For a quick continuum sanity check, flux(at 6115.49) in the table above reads 25.02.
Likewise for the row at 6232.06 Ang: 19.73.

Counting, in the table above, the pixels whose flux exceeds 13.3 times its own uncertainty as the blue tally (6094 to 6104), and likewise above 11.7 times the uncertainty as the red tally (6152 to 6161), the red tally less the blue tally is 3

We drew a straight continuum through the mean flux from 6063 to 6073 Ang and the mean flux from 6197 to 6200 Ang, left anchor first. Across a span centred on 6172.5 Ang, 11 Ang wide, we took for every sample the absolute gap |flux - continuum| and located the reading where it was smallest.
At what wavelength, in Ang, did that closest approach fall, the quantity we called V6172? 6174.92 Ang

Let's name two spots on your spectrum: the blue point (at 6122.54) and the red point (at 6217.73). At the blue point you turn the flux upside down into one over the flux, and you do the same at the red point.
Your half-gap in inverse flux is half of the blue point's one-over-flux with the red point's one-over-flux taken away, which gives 0.014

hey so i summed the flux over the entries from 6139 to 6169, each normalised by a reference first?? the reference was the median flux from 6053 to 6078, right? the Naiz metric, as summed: 19.5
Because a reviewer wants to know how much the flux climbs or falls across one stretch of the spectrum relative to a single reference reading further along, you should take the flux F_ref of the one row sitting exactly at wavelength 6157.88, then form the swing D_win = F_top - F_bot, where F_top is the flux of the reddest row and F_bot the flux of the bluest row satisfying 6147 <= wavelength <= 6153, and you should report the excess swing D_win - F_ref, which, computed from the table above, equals -28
